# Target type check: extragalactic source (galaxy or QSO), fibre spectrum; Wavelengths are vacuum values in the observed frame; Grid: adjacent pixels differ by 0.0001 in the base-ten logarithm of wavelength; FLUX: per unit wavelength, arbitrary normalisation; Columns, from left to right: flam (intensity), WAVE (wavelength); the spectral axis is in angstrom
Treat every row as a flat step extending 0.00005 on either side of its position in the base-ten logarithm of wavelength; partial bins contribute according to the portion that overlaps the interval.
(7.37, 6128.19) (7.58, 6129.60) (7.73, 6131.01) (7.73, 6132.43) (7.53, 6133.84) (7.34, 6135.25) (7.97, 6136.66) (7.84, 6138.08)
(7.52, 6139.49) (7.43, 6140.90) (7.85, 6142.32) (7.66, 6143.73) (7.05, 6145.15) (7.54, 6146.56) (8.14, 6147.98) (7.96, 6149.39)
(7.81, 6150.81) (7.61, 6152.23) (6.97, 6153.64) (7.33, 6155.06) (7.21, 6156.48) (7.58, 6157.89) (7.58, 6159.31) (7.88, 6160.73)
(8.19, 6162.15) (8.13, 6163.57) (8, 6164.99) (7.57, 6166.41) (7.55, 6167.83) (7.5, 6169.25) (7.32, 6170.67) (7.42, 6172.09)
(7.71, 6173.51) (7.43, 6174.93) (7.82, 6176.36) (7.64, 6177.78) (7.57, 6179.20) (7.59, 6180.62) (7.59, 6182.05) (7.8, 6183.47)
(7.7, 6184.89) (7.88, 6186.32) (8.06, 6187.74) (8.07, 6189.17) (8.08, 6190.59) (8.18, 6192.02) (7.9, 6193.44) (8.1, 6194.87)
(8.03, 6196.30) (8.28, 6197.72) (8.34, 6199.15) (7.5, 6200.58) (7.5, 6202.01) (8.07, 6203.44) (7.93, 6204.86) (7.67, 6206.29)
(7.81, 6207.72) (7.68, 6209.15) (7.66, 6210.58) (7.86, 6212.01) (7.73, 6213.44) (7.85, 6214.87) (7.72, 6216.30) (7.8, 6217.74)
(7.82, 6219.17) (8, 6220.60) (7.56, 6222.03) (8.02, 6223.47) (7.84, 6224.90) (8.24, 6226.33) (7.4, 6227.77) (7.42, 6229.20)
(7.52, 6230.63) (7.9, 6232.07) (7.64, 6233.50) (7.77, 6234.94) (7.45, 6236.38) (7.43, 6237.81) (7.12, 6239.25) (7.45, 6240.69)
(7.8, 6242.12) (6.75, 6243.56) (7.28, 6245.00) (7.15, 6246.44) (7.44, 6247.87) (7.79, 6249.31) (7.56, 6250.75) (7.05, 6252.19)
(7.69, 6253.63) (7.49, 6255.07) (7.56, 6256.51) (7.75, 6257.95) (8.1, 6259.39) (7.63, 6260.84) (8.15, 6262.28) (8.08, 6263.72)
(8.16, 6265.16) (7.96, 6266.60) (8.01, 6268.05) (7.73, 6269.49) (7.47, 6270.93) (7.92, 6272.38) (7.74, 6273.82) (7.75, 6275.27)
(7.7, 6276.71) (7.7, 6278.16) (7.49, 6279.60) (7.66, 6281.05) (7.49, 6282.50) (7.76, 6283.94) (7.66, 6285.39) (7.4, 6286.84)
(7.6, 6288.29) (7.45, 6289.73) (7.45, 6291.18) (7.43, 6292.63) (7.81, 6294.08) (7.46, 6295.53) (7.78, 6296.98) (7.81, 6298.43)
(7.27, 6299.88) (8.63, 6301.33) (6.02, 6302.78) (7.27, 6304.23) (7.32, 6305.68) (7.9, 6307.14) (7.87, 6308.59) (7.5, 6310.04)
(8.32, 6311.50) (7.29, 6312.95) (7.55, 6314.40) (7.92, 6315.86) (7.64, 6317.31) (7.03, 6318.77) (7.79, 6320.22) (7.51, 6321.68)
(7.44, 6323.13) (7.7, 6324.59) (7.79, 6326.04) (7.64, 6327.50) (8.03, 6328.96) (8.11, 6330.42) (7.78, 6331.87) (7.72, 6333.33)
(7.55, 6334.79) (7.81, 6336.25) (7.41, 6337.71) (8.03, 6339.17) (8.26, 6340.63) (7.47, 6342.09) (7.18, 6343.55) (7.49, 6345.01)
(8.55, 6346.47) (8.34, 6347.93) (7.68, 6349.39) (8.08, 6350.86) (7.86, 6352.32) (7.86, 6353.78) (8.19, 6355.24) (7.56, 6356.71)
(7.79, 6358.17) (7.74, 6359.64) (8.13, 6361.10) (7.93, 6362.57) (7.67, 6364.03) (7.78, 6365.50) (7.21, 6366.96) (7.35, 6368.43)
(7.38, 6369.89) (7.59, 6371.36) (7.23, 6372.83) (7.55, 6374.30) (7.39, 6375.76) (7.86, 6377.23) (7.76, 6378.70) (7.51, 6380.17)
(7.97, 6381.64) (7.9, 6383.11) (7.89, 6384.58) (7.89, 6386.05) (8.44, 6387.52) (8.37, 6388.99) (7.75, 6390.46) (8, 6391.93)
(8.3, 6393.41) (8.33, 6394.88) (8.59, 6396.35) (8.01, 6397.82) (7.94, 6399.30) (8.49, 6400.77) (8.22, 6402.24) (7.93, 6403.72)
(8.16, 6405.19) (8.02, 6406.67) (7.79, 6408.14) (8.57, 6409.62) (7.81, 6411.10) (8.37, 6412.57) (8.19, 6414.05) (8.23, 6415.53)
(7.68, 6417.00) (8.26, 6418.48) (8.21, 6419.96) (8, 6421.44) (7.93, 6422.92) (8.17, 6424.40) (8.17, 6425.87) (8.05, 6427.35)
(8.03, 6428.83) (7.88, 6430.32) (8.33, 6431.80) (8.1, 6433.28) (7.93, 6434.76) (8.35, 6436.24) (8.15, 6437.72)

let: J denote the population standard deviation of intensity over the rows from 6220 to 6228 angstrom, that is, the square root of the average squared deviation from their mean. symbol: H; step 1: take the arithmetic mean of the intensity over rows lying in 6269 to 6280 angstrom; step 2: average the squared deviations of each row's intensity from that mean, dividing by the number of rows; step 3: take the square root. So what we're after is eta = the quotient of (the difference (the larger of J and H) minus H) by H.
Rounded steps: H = 0.14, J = 0.29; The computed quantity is 1.09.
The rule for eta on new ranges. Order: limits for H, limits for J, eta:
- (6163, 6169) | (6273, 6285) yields 0.00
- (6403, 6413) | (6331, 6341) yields 0.00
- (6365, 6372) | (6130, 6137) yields 0.06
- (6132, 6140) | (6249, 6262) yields 0.24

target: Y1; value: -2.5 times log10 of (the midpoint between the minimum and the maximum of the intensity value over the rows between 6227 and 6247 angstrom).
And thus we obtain -2.16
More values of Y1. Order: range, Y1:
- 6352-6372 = -2.22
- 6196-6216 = -2.25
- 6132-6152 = -2.20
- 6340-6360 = -2.24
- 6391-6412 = -2.28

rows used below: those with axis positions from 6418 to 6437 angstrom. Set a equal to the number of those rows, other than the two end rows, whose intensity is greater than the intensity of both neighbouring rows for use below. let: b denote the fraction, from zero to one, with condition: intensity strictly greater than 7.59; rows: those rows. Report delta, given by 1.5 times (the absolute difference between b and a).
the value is 0.0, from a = 1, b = 1.00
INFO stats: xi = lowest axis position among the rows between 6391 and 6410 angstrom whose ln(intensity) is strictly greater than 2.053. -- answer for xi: 6391.93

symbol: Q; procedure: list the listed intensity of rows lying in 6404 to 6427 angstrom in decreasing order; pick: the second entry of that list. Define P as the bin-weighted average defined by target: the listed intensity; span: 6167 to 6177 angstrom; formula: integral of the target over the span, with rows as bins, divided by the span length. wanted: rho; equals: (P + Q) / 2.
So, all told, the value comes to 7.95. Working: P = 7.53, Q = 8.37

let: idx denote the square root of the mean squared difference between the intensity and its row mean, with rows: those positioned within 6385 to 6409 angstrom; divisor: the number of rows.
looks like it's 0.251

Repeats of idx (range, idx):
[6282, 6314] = 0.473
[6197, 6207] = 0.325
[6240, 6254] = 0.324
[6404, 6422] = 0.247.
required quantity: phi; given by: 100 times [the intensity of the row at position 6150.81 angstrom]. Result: 781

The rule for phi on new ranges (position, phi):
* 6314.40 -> 755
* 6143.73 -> 766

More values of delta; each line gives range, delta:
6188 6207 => 4.7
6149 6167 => 2.2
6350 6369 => 4.8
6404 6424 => 4.5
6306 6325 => 3.7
